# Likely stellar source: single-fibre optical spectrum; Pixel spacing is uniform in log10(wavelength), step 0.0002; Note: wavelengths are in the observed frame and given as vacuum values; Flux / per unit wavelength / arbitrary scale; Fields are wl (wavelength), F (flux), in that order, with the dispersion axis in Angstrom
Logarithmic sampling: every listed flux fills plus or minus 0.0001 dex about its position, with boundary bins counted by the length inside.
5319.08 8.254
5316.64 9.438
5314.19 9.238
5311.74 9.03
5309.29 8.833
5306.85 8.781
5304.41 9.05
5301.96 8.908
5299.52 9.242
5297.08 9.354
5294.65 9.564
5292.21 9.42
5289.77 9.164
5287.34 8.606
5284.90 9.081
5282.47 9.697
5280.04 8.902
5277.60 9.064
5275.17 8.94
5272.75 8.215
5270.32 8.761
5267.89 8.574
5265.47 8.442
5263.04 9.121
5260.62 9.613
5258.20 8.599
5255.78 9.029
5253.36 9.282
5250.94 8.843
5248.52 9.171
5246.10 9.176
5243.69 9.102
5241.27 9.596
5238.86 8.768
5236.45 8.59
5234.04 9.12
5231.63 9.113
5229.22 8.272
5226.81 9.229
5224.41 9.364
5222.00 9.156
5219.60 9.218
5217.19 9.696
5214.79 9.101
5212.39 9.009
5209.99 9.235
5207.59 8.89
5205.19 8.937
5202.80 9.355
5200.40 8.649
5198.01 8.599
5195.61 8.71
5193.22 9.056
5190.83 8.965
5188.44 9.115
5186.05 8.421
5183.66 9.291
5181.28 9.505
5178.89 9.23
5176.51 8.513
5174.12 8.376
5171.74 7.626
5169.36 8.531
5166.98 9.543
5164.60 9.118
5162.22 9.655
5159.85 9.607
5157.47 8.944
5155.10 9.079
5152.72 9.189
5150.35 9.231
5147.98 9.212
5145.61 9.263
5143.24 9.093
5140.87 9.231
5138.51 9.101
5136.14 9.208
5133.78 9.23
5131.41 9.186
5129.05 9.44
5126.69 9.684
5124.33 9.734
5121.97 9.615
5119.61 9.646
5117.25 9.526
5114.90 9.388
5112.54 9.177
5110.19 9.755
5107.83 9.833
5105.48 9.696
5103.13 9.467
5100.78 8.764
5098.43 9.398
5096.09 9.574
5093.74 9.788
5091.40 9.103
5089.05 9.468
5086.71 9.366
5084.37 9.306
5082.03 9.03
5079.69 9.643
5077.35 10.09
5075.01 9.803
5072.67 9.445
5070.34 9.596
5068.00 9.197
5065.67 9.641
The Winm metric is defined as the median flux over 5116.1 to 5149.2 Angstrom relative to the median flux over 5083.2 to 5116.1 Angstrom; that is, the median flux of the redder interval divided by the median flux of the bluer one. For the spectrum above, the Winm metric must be 0.980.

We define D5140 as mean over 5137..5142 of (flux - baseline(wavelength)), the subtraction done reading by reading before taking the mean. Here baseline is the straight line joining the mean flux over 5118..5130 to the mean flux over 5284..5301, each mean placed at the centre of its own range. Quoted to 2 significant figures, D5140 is -0.42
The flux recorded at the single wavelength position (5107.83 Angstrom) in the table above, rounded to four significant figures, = 9.833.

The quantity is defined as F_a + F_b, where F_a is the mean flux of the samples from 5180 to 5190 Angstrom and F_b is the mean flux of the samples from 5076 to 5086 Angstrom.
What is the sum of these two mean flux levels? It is 18.6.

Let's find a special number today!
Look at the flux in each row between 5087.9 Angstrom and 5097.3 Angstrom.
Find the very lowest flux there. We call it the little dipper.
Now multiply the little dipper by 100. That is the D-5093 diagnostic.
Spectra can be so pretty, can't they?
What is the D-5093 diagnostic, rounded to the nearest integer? 910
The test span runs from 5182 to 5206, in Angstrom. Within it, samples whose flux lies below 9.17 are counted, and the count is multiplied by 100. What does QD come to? 800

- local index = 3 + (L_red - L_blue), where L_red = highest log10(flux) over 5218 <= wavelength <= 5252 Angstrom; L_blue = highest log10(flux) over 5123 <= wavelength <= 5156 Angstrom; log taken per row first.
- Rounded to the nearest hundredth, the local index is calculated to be 2.99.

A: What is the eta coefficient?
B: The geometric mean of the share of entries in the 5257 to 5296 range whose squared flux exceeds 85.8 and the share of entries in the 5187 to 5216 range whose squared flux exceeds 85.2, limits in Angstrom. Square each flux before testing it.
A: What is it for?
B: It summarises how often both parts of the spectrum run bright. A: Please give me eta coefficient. 0.20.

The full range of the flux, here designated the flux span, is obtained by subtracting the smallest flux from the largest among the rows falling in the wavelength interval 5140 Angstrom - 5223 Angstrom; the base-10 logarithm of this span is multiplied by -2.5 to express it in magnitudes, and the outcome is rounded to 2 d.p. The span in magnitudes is -0.79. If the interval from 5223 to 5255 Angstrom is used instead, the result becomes -0.30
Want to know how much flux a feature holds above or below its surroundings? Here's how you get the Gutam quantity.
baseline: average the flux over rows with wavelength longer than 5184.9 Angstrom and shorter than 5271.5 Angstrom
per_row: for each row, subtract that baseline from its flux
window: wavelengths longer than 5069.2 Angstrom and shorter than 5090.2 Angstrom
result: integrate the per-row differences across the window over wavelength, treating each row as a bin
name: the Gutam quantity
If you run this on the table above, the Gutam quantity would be 11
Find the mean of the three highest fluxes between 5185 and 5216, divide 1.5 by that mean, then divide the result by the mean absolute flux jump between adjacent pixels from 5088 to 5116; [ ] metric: 0.4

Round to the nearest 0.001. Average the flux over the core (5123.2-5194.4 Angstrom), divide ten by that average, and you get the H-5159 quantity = 1.097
